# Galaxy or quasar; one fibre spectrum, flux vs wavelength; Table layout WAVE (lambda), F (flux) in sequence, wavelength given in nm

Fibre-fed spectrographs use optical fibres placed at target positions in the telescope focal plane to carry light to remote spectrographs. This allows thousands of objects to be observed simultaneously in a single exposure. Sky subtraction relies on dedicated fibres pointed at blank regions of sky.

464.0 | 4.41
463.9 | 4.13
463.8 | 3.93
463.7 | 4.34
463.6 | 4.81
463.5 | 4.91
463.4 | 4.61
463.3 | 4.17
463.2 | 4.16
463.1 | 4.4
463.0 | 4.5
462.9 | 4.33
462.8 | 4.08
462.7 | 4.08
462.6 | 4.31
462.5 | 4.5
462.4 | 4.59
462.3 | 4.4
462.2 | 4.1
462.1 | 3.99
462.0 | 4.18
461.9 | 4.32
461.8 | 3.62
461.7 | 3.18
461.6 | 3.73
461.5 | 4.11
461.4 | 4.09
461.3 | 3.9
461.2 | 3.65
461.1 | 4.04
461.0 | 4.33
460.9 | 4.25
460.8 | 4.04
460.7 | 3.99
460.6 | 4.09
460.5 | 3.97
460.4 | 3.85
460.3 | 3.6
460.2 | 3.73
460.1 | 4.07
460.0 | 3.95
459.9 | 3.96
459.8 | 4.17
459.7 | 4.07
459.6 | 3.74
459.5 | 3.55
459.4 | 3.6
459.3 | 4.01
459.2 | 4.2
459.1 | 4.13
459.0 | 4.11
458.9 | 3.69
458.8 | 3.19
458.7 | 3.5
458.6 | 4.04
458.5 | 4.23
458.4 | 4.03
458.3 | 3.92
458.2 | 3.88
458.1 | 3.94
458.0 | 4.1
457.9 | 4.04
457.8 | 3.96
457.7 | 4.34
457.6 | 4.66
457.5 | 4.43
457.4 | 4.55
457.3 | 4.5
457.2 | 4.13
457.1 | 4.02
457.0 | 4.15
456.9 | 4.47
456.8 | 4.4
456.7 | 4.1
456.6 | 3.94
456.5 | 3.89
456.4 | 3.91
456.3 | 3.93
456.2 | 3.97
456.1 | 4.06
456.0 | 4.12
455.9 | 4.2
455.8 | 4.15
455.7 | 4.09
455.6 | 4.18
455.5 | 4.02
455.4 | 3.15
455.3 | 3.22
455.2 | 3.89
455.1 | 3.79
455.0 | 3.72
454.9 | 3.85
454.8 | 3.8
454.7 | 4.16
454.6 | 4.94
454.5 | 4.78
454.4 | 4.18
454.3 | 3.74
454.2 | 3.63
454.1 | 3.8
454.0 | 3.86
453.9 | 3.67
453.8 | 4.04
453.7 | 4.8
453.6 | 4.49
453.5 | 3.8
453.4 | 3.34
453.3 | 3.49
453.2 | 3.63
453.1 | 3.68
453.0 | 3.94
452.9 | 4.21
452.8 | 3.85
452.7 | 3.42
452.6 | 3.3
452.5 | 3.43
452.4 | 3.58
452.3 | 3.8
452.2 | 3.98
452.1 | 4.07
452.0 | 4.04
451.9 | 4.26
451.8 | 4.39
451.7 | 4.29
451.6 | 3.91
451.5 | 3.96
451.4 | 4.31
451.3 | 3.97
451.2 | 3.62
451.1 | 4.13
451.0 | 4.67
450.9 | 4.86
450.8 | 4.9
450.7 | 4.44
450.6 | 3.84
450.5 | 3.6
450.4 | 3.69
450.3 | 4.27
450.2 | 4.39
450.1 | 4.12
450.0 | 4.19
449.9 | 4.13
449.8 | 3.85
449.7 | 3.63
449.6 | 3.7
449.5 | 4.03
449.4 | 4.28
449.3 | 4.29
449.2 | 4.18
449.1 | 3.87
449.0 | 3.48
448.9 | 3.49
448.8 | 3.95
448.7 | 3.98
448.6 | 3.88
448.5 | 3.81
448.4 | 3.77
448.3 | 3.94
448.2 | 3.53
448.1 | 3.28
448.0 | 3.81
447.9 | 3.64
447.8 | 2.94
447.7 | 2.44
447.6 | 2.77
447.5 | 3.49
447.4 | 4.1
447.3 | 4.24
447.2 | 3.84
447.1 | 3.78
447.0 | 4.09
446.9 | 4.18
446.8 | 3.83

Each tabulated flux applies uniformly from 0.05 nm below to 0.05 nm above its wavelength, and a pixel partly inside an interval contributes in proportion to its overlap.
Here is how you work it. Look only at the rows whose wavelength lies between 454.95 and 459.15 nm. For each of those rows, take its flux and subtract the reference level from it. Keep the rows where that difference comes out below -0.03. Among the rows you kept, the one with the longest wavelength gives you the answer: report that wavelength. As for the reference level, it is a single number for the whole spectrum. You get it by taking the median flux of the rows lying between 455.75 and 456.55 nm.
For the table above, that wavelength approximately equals 458.9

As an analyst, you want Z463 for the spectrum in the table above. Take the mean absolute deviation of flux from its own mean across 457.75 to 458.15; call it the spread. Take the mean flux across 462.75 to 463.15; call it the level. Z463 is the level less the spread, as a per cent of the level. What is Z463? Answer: 99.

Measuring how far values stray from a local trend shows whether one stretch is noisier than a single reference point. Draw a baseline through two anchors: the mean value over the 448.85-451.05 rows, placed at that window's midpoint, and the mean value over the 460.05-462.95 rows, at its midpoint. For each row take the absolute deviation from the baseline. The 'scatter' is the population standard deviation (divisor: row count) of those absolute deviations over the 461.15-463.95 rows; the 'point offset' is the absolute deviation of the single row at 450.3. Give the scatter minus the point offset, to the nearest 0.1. 0.1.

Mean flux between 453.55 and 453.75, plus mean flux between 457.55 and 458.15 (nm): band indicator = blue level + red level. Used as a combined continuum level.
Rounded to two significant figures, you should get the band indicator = 8.8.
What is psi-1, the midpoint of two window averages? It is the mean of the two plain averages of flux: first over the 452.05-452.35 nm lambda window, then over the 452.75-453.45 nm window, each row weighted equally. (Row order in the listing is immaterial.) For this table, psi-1 3.84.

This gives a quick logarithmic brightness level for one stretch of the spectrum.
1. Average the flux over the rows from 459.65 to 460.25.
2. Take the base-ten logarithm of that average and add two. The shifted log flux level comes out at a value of 2.60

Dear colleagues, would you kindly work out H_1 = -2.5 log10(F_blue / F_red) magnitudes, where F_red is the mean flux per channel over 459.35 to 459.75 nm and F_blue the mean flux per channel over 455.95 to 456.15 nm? -0.10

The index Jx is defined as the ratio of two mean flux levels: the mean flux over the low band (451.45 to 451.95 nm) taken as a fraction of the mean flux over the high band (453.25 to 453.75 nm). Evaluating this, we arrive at 1.04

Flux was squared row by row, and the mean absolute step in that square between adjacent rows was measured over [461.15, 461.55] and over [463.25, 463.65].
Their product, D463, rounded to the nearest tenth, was 3.1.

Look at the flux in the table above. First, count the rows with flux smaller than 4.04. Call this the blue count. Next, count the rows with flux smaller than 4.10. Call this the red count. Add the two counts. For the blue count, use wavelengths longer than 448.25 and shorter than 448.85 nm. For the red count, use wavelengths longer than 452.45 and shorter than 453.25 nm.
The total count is 13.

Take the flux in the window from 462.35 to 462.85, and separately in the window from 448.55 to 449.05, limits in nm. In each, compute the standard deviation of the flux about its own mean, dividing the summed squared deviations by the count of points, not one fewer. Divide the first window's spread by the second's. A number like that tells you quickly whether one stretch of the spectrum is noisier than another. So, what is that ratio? 0.9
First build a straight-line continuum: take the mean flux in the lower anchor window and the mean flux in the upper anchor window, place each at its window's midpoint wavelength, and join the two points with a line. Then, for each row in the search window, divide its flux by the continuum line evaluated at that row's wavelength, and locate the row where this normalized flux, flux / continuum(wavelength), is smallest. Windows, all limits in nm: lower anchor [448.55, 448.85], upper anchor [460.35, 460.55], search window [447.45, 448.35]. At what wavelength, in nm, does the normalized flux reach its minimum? 447.7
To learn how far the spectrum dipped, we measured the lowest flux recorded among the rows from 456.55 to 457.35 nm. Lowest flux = 3.94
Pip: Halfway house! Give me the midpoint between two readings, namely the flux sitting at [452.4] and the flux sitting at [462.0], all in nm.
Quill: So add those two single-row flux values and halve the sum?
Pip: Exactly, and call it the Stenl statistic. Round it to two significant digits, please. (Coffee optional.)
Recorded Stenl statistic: 3.9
